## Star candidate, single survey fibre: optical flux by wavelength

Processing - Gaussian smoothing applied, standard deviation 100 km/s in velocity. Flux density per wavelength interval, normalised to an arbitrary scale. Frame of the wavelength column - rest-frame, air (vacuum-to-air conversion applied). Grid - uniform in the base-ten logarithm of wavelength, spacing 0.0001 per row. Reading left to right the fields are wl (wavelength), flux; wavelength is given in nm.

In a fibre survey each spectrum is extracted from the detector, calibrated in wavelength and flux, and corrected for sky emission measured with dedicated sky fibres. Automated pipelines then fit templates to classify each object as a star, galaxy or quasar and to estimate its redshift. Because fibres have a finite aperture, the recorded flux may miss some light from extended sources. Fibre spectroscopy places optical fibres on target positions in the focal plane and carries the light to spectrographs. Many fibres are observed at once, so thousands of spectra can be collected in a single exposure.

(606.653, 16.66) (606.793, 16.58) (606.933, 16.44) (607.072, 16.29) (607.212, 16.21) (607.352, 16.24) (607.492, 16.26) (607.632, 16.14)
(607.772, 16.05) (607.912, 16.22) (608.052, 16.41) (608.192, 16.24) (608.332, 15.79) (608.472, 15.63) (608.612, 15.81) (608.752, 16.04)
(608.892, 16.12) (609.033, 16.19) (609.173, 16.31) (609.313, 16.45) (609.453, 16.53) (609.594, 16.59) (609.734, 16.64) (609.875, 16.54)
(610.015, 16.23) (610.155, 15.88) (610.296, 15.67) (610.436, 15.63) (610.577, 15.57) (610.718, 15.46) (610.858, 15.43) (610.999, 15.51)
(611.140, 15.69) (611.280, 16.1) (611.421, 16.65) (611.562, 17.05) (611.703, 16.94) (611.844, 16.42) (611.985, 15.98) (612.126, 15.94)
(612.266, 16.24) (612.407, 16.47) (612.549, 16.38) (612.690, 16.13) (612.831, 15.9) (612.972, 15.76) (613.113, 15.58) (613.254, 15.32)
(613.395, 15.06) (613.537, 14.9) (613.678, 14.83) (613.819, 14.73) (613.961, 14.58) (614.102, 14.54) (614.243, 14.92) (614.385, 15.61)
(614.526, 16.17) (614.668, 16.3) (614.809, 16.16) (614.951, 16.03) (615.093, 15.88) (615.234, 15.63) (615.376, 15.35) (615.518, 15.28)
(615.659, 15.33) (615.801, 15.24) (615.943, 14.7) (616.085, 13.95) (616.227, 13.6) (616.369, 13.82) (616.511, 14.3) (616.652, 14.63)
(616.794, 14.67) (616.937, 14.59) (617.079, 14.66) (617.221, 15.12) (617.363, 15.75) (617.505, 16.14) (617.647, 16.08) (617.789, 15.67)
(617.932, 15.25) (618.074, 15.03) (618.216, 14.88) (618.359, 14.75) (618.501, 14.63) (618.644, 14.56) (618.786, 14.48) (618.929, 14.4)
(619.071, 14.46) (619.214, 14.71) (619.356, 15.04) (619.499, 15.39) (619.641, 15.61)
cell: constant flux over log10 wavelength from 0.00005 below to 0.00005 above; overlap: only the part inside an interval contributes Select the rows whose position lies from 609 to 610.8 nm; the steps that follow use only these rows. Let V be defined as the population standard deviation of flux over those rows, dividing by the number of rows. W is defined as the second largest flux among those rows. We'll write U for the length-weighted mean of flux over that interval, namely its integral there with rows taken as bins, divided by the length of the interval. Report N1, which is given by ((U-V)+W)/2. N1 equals 16.15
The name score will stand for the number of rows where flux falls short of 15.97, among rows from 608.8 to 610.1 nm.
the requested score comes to 0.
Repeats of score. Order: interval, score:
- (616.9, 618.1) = 7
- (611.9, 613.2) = 4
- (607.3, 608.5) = 2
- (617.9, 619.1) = 9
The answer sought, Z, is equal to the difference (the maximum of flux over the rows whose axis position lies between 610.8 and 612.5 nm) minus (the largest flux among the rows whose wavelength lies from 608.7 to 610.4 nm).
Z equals 0.4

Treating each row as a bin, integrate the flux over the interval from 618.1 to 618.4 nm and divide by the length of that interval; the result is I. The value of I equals 14.8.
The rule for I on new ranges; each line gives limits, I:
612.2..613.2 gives 16.0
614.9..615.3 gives 15.9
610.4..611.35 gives 15.6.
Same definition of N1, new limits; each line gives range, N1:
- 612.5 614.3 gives 15.41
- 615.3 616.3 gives 14.71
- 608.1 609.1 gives 15.98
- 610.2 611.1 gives 15.54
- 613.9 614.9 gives 15.47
